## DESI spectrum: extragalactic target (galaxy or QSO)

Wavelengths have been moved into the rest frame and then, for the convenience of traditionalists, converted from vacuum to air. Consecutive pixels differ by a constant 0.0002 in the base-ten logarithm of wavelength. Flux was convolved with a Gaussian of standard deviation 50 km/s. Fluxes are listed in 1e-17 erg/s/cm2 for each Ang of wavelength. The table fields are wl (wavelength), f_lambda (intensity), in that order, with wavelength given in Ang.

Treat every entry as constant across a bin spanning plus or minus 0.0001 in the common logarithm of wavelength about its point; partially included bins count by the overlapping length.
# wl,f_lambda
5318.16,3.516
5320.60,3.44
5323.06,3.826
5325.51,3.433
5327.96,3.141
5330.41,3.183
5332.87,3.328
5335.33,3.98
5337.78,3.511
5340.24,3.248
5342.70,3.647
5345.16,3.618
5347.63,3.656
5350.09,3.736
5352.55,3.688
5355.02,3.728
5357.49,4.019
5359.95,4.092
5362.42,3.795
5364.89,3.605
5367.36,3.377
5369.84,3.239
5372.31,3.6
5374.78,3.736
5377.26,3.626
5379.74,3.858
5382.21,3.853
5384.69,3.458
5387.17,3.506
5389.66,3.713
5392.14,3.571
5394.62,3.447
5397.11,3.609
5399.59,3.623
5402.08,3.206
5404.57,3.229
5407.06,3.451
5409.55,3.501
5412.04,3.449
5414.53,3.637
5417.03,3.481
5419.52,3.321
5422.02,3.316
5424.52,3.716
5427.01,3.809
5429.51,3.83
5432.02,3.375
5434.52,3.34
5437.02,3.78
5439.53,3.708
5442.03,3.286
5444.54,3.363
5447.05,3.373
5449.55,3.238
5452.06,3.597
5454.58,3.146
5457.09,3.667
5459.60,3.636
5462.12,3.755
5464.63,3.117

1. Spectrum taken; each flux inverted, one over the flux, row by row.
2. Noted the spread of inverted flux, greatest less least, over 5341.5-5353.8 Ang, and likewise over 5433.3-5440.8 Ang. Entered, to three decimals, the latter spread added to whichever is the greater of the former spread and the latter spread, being 0.070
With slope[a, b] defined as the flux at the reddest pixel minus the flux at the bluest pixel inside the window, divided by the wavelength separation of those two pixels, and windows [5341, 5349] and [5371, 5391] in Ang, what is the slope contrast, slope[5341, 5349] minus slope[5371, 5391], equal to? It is 0.00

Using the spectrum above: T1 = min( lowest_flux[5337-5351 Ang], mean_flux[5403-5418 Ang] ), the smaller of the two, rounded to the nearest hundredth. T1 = 3.25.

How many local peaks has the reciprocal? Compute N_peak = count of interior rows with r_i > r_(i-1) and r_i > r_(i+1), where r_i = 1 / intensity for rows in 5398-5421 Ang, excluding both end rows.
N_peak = 2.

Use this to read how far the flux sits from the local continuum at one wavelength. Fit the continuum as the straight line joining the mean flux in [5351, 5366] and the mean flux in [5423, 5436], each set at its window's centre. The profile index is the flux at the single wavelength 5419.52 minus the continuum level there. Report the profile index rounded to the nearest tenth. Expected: -0.3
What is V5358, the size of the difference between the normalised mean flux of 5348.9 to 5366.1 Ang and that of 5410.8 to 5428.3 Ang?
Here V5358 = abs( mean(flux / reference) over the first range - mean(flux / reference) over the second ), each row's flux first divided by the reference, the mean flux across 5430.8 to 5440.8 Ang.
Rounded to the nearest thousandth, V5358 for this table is 0.078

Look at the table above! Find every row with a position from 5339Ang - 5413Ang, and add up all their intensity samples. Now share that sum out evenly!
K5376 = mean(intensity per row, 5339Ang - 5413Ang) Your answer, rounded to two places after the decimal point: 3.60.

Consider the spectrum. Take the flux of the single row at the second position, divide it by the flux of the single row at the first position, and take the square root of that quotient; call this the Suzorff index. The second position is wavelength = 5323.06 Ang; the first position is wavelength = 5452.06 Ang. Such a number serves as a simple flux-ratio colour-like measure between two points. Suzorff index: 1.03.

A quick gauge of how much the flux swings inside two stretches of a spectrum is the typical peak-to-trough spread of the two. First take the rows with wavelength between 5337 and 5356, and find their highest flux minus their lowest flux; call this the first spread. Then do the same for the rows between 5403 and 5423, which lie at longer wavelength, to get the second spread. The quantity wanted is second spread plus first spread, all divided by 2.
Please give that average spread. 0.448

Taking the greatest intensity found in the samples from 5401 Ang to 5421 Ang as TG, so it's 3.637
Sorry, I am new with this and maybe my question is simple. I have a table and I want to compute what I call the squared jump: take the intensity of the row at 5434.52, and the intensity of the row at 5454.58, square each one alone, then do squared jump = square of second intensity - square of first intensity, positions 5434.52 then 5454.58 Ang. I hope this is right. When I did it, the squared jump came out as -1.3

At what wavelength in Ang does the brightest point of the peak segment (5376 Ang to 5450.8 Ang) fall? 5379.74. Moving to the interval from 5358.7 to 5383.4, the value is 5359.95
